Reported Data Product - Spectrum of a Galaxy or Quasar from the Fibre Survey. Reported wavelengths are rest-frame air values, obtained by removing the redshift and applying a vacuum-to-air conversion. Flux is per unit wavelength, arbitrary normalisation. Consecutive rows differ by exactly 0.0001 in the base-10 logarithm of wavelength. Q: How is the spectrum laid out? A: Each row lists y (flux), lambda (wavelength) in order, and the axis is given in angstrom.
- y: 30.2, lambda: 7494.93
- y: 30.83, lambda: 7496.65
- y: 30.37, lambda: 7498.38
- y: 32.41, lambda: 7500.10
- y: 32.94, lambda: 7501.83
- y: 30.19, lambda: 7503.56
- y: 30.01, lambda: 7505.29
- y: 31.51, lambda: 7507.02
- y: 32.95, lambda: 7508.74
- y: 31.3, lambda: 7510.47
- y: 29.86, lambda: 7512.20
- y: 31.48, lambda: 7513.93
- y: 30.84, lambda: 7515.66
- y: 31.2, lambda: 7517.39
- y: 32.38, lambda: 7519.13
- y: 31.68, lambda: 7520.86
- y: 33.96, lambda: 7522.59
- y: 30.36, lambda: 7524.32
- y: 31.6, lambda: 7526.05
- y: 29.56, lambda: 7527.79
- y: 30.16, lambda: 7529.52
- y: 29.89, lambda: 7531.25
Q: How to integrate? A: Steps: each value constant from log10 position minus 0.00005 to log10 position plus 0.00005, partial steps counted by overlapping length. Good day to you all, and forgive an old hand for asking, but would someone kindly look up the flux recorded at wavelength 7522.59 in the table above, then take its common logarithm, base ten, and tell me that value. 1.53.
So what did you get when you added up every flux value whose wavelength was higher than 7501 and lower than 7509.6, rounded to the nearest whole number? 158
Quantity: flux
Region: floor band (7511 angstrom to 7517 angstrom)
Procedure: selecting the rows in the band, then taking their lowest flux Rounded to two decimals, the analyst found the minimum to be 29.86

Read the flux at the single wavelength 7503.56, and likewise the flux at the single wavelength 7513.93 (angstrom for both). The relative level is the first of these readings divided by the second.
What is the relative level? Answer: 0.96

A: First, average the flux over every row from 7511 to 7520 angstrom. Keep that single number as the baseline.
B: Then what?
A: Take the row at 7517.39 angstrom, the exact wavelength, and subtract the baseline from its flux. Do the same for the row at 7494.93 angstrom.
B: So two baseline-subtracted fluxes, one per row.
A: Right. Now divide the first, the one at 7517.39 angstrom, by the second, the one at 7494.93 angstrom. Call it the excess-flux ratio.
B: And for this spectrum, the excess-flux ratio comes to -0.1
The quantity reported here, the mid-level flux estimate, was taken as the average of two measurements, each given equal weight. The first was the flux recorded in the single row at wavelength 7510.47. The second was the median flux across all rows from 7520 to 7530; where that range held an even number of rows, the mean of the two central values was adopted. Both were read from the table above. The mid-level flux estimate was 31.1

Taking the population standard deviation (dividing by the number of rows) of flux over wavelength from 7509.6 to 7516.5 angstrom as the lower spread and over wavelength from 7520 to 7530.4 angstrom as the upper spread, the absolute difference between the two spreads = 0.8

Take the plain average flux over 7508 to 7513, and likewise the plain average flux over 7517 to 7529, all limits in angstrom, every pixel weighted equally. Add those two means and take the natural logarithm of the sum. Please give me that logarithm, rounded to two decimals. 4.14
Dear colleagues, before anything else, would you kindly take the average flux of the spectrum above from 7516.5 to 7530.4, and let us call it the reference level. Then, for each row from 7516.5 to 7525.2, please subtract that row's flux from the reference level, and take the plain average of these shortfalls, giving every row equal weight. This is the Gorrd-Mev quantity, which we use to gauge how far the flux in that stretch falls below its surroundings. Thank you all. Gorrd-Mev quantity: -0.55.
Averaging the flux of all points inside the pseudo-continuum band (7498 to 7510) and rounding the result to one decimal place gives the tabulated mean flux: 31.5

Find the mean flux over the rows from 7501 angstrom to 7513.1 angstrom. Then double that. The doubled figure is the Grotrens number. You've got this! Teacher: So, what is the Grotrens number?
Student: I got 62.5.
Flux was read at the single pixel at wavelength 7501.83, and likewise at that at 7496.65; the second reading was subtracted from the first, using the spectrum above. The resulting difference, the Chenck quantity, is 2.1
